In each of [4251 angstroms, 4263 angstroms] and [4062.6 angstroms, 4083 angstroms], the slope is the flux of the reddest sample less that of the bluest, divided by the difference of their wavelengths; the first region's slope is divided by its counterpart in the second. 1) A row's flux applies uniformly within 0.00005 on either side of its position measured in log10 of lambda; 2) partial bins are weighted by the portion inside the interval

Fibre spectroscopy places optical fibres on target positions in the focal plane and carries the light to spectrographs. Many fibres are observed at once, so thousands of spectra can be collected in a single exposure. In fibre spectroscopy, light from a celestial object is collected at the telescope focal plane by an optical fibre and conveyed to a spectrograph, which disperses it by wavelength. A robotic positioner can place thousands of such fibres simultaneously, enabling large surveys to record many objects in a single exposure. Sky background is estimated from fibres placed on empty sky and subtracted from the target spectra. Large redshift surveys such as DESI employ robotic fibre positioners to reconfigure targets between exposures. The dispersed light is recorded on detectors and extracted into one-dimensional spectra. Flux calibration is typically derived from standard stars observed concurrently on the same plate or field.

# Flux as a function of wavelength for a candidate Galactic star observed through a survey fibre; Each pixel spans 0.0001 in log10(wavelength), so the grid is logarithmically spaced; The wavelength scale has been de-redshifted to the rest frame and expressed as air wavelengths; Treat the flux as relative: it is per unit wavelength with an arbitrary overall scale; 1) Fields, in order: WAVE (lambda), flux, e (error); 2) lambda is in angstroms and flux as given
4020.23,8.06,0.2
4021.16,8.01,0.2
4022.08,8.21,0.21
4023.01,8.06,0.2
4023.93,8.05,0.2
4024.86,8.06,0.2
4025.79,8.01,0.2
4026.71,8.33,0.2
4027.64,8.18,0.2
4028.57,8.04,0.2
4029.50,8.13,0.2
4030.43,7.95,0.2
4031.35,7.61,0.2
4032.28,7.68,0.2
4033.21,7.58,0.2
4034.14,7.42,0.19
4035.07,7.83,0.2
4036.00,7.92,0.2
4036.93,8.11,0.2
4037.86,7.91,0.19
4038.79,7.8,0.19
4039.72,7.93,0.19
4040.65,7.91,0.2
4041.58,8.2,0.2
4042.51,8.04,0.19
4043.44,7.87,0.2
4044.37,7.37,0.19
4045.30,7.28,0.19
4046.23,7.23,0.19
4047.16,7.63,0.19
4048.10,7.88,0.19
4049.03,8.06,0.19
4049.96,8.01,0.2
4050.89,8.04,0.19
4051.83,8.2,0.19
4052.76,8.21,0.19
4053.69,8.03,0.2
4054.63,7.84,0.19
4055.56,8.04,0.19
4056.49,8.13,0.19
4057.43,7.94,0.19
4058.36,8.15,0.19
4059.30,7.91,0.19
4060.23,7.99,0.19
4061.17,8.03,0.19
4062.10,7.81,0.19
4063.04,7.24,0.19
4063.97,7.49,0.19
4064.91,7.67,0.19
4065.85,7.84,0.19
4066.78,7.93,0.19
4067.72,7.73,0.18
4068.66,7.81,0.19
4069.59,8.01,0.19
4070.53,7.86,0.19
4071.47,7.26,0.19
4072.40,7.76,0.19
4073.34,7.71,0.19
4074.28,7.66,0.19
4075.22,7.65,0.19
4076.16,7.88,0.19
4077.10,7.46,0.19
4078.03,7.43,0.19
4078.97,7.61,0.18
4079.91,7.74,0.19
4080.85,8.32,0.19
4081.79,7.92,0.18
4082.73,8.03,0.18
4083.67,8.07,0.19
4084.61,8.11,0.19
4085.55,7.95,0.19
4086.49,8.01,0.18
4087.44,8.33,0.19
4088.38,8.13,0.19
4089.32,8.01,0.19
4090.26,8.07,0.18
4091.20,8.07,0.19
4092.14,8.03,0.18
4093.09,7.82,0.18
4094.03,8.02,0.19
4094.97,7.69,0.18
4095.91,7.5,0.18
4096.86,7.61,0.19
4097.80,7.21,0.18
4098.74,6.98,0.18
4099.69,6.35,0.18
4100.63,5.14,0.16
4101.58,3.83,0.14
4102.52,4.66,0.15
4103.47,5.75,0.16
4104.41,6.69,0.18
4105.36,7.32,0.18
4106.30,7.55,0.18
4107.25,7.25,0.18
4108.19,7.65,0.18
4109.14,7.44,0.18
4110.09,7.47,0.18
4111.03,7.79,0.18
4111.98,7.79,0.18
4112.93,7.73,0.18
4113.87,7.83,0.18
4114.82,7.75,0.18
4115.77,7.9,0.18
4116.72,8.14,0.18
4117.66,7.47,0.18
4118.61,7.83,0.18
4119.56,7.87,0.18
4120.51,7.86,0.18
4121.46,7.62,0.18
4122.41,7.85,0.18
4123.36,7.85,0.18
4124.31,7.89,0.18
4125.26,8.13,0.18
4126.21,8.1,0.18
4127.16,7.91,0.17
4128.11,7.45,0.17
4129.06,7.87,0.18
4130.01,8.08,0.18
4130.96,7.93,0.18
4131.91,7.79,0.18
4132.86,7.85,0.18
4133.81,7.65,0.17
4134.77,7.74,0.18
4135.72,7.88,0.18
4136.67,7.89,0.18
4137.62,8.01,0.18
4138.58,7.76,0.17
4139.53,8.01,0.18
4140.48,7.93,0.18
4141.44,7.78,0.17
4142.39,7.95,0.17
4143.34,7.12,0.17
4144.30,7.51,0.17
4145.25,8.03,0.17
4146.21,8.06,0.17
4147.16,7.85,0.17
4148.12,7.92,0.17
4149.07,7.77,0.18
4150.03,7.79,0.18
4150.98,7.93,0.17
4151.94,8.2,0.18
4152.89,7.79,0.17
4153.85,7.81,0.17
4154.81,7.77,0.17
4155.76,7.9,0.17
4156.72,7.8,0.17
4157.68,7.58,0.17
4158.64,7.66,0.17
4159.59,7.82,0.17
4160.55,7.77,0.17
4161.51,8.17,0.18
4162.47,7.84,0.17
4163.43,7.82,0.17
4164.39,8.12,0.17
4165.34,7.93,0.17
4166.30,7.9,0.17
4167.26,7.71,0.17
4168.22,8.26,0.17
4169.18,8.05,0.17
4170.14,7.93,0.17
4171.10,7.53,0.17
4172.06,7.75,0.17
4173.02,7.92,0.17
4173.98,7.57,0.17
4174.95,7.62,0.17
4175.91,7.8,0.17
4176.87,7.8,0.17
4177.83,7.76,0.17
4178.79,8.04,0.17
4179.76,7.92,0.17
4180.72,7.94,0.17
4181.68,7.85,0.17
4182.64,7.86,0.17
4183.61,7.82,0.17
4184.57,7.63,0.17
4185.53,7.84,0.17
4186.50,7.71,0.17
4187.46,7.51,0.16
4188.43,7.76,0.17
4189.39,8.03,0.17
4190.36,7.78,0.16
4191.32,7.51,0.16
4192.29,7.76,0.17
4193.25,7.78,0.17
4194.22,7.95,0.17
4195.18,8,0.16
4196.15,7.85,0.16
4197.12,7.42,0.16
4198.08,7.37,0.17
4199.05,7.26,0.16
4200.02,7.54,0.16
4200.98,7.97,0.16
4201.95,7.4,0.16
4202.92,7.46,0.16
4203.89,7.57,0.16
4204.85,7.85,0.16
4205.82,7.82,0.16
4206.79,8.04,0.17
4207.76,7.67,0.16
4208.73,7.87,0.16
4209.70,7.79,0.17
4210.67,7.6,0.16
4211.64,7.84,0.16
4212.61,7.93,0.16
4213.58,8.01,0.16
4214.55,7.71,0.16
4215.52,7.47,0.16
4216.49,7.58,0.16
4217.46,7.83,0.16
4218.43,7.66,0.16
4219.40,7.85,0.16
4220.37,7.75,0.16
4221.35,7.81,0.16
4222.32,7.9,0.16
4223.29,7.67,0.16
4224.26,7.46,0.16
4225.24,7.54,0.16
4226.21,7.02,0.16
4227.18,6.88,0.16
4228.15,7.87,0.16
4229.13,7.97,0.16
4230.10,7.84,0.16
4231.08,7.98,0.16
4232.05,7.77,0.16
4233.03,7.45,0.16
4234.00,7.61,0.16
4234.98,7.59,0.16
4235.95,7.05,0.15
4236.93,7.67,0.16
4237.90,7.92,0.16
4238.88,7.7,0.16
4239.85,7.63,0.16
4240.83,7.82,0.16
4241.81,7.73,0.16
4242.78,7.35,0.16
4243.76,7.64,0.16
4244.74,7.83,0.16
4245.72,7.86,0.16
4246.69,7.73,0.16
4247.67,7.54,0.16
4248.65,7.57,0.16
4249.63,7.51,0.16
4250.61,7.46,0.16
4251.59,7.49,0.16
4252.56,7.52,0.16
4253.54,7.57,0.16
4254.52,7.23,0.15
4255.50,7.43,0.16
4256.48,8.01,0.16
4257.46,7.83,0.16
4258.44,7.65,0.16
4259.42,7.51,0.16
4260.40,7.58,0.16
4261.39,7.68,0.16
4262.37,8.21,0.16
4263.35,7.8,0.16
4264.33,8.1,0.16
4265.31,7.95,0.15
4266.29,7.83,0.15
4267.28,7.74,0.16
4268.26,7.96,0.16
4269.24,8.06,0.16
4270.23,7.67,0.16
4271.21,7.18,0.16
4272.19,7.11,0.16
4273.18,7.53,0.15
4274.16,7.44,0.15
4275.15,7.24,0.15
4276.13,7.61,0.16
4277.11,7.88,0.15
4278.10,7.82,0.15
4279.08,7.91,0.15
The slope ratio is 1.7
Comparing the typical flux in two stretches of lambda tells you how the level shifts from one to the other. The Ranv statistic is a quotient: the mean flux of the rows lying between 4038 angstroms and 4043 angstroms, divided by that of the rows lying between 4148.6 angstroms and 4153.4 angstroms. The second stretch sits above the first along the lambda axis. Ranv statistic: 1.01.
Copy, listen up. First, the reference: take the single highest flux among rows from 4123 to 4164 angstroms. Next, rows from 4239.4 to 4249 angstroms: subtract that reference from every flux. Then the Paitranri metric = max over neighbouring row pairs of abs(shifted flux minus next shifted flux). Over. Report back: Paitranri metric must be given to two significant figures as 0.38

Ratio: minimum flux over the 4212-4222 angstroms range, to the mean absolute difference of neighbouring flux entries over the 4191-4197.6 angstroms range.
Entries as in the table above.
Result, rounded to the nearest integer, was 42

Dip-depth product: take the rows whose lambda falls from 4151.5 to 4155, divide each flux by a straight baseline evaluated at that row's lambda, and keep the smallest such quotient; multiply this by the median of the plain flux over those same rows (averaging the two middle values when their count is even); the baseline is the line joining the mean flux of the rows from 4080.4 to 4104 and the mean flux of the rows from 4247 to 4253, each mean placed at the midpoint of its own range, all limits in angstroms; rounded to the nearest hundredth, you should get 8.18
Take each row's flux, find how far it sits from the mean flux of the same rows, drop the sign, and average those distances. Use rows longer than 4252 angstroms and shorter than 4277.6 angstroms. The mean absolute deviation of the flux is 0.24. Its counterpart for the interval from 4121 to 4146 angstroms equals 0.16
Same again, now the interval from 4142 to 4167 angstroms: 0.15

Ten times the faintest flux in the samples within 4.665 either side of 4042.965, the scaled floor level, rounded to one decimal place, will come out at 72.3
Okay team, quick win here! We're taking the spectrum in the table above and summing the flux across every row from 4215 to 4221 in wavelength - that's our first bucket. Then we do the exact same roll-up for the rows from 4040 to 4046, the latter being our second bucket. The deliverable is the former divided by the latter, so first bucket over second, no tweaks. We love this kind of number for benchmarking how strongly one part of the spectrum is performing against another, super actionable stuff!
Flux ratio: 0.99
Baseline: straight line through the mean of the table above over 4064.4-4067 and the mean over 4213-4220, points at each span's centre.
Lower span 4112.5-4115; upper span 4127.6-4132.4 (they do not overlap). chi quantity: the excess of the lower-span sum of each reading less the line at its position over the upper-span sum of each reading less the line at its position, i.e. -0.3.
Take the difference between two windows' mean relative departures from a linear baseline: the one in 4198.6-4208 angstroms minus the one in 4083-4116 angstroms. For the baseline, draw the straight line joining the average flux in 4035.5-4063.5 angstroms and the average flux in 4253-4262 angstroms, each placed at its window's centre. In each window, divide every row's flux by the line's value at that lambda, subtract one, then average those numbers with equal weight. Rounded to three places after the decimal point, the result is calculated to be 0.056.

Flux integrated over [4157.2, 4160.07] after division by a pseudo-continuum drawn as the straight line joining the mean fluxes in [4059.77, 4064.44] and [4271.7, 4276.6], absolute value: 2.9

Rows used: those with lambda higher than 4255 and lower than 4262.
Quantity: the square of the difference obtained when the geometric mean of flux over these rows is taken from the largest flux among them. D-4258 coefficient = 0.12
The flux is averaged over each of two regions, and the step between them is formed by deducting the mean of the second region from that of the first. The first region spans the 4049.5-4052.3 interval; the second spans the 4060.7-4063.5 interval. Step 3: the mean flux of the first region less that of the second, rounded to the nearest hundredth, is 0.39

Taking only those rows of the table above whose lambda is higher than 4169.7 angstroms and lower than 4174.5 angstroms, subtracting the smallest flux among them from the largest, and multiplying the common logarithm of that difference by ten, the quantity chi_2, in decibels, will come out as -4.0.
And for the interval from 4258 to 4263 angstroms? -1.5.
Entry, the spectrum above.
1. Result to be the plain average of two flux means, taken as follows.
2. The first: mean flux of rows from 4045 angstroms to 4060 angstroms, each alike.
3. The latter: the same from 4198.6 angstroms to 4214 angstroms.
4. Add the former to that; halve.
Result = 7.82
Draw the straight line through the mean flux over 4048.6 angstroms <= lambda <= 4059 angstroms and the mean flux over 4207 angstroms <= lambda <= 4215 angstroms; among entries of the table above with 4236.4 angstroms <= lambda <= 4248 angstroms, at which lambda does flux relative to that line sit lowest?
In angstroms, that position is 4242.78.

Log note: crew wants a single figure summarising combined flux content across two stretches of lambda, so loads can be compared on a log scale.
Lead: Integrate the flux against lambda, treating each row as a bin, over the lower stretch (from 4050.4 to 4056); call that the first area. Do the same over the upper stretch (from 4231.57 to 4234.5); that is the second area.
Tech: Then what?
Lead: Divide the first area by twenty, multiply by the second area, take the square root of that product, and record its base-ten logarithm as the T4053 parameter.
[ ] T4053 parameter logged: 0.85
